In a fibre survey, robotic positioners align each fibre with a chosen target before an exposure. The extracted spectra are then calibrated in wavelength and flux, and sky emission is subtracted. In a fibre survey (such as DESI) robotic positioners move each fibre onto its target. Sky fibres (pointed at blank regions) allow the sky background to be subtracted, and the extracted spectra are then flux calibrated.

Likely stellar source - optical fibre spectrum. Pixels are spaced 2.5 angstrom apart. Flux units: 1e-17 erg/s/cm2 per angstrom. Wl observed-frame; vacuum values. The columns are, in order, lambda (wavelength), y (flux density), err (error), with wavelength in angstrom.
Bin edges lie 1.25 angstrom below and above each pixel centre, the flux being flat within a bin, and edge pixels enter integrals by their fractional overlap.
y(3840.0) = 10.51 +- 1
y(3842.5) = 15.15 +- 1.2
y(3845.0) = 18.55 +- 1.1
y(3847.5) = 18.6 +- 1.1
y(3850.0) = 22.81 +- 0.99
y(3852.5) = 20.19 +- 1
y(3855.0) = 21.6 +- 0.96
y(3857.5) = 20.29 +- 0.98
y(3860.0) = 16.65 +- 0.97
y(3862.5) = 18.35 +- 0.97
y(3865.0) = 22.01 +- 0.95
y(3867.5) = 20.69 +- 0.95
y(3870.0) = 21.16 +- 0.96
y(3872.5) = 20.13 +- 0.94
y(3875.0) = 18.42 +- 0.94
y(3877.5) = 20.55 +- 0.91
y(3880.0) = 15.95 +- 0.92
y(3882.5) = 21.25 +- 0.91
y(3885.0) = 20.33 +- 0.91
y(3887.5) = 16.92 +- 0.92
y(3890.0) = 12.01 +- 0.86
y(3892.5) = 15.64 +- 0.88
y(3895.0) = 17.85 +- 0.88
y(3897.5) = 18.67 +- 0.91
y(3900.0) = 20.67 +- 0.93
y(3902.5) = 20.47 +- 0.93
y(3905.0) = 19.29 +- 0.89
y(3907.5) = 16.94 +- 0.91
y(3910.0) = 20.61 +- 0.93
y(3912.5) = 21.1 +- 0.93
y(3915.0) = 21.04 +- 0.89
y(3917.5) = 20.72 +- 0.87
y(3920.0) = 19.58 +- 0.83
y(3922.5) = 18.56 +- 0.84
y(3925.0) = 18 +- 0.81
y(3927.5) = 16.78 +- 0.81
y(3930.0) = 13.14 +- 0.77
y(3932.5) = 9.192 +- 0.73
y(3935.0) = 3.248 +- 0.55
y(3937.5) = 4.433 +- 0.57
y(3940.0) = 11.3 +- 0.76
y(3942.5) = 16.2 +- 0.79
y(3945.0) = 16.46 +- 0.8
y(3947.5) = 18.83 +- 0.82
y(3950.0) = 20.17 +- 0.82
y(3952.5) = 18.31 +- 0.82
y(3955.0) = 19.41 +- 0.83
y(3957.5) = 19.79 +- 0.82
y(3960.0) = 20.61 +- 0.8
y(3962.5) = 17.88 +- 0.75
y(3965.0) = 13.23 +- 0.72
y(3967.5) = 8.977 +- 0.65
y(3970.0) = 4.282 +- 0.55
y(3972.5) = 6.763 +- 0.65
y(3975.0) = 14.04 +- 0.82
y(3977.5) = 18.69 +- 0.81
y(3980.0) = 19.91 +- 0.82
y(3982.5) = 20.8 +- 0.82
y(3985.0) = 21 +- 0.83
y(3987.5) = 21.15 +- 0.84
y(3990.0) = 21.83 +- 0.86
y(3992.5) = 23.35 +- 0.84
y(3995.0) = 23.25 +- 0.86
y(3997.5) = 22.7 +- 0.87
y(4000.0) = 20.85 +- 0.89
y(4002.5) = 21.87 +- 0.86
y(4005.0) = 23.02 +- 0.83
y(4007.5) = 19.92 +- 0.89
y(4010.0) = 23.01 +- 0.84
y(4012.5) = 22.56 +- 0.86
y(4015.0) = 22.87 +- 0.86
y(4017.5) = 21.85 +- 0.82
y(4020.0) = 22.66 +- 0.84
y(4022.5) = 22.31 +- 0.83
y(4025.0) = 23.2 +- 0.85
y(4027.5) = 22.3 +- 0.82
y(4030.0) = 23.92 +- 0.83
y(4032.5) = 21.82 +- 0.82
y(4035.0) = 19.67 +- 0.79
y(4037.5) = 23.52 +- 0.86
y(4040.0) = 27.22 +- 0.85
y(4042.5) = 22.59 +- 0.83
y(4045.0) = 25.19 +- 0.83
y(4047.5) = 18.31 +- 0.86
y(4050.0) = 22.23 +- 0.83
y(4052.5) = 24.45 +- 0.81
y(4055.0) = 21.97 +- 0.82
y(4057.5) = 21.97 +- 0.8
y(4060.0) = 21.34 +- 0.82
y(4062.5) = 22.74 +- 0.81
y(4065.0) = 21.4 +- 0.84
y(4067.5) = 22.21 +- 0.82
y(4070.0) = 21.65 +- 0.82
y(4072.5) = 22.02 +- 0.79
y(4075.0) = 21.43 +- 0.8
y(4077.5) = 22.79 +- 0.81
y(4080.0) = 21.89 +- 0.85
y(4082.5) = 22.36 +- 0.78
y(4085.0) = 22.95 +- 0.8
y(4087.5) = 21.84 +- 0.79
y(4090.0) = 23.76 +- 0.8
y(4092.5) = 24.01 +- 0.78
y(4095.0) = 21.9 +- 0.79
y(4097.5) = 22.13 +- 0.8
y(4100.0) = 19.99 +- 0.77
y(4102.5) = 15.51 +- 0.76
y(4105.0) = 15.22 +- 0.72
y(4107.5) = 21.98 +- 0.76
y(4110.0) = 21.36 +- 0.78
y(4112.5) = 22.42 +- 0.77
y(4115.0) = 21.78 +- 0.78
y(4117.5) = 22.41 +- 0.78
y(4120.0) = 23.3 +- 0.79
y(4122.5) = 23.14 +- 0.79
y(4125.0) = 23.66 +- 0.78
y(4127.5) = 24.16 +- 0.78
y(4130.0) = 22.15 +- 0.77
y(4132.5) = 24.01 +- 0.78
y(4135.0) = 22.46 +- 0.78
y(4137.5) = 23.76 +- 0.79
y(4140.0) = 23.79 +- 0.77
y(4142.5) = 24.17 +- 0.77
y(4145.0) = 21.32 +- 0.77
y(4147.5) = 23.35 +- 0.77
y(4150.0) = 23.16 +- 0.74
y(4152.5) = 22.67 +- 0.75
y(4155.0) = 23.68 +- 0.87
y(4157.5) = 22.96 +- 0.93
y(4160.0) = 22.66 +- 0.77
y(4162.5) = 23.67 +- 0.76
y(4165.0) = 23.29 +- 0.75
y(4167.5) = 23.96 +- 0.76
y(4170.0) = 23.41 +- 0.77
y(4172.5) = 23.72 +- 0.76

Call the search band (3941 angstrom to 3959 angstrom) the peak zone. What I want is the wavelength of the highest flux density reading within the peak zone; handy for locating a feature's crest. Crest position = 3950.0 angstrom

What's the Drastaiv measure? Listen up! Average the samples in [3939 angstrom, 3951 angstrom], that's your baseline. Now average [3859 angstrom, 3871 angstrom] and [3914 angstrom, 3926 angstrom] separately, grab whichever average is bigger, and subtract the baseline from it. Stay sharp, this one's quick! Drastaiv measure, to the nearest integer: 3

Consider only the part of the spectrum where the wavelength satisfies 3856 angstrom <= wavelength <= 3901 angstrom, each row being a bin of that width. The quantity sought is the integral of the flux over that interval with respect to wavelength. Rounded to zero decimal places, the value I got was 844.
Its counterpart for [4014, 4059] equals 1020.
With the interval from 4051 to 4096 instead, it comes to 1007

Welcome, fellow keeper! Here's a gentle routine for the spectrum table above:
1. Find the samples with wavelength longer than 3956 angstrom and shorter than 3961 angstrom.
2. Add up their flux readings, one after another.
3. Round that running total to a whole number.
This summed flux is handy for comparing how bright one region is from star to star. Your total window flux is 40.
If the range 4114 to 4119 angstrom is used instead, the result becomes 44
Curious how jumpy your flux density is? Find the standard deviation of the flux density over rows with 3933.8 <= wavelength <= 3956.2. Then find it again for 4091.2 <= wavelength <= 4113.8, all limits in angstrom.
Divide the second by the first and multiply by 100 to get 48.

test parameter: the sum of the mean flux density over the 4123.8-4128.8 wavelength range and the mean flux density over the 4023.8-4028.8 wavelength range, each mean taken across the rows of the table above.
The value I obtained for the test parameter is 47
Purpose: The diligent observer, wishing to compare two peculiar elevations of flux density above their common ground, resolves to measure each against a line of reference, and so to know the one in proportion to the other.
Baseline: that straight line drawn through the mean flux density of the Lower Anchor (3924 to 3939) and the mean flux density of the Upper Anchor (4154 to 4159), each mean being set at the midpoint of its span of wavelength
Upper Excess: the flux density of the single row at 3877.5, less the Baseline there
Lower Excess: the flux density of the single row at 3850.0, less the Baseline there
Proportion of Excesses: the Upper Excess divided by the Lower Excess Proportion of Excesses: 0.77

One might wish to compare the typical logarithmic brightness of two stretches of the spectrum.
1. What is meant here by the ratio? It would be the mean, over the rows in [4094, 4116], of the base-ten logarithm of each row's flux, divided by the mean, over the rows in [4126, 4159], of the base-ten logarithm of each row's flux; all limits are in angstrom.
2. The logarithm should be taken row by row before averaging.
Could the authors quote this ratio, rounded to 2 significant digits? 0.95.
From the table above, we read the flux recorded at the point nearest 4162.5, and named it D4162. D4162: 23.67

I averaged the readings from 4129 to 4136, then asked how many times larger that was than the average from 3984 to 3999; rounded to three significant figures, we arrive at 1.03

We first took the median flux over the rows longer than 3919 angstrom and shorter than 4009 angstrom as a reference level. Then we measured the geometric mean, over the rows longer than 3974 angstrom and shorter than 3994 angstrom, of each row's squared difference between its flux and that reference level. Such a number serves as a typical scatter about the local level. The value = 2.8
